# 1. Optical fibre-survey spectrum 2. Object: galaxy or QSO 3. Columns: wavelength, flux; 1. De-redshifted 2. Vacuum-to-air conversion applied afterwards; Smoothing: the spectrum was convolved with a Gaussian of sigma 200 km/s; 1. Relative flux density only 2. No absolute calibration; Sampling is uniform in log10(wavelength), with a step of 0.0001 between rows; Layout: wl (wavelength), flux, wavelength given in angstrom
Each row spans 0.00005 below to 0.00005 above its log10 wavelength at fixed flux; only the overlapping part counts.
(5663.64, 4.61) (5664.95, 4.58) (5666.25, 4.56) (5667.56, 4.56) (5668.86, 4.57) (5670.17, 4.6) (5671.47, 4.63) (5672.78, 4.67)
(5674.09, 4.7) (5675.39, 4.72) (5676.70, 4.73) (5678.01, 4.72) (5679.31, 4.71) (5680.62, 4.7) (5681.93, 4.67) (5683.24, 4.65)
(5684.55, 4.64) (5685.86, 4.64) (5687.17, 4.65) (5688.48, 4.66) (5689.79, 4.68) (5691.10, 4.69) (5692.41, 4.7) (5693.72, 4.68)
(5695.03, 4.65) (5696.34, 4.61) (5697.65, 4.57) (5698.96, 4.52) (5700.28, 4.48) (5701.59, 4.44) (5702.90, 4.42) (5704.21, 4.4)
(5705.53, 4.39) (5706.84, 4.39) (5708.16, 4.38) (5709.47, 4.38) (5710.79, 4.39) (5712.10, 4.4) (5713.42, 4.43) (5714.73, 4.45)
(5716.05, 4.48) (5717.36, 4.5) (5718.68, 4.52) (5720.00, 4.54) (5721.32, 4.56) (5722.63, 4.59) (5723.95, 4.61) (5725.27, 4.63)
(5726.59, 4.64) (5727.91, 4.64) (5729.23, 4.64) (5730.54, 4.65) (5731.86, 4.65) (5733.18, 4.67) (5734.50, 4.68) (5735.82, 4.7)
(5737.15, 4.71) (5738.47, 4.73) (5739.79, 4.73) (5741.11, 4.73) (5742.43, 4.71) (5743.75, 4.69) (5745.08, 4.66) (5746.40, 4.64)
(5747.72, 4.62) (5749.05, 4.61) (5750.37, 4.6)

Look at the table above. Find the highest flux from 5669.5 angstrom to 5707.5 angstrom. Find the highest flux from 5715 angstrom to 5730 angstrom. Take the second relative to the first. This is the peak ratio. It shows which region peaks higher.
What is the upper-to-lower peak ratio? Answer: 0.98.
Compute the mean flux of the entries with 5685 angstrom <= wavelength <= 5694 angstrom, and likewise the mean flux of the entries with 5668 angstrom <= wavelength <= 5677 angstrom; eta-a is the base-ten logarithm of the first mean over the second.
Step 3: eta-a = 0.001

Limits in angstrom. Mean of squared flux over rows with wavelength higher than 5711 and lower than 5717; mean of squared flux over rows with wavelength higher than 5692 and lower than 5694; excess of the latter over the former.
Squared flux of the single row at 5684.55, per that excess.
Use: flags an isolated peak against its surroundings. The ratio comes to 9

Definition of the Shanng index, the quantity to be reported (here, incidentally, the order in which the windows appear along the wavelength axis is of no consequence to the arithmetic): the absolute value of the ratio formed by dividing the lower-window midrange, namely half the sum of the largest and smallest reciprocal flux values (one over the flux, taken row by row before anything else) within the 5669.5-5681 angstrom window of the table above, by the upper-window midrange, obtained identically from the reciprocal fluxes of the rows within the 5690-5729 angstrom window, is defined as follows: 0.97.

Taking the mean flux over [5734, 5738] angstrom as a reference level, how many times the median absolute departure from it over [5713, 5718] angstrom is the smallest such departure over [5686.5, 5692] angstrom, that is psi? 0.0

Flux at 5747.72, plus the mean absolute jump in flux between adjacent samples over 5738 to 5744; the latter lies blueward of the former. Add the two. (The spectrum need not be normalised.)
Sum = 4.63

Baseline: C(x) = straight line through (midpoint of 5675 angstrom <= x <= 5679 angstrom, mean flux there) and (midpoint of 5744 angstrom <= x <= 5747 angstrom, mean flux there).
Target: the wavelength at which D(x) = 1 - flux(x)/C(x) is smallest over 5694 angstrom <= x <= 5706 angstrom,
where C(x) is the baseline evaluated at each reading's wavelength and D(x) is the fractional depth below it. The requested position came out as 5695.03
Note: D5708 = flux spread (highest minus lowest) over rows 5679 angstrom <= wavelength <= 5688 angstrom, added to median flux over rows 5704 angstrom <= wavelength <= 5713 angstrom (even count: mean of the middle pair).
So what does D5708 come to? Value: 4.46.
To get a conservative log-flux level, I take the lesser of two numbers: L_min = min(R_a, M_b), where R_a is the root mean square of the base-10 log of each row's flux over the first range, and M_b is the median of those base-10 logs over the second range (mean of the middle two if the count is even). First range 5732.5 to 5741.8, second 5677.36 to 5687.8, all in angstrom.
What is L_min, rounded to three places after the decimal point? 0.668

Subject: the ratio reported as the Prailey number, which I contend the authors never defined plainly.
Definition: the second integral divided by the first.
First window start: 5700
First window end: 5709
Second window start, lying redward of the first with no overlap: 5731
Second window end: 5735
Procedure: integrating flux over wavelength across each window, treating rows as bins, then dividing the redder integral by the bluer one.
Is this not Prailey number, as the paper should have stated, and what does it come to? 0.5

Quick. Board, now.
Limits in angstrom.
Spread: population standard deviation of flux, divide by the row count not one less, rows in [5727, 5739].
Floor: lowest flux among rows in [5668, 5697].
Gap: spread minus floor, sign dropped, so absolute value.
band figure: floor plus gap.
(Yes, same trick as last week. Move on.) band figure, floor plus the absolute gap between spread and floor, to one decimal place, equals 9.1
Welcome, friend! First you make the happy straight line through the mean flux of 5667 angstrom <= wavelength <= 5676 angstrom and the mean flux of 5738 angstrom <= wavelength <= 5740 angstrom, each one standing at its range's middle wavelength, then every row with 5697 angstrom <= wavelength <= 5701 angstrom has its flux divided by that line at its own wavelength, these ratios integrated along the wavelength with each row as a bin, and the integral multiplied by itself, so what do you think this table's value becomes 15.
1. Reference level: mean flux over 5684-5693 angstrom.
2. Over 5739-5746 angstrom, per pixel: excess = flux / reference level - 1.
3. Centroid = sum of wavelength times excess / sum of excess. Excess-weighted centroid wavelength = 5741.2 angstrom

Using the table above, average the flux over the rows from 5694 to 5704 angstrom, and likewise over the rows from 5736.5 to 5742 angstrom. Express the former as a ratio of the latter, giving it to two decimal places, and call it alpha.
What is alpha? 0.96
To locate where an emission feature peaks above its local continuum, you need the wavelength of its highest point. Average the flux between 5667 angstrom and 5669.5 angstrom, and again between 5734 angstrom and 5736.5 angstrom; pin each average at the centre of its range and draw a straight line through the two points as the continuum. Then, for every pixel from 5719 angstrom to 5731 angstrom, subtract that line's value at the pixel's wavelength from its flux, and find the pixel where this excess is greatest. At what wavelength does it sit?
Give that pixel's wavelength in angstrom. 5730.54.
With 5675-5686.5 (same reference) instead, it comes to 5676.70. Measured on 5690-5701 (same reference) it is 5692.41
